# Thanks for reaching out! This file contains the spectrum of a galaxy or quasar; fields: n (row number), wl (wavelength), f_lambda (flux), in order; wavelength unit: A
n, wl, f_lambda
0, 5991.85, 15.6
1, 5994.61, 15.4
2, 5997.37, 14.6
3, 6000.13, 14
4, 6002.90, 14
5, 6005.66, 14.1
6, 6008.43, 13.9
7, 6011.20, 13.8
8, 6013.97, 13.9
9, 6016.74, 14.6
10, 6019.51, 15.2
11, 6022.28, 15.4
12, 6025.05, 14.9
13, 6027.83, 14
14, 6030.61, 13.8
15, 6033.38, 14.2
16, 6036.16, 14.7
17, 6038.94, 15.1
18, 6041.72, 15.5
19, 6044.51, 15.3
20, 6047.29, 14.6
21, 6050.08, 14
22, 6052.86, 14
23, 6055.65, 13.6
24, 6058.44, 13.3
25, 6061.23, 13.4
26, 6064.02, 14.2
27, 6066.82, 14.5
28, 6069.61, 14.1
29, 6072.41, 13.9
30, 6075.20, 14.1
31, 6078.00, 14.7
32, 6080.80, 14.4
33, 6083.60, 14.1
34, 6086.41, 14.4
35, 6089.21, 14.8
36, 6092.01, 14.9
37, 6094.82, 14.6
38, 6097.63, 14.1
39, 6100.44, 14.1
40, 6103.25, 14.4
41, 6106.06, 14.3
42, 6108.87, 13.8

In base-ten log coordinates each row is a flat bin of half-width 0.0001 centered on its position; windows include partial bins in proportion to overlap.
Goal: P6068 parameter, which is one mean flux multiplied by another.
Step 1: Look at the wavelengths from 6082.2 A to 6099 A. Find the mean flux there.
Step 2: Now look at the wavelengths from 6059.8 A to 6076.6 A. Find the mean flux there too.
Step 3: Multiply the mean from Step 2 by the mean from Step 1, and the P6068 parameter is 203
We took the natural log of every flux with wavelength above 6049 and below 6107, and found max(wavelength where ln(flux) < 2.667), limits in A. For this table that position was 6106.06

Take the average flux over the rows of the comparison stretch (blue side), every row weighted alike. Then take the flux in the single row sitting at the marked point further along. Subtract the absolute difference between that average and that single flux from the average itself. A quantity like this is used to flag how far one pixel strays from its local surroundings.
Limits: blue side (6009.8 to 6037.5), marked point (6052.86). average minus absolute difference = 14.0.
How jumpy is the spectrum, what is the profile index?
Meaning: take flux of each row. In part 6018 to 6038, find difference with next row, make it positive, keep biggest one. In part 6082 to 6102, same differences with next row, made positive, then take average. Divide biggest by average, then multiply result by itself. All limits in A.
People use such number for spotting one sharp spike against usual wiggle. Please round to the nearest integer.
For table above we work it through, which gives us 11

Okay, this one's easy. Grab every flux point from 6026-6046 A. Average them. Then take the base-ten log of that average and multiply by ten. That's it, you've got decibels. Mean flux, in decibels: 11.7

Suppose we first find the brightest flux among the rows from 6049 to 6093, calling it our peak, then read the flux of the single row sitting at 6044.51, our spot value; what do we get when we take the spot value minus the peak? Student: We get 0.40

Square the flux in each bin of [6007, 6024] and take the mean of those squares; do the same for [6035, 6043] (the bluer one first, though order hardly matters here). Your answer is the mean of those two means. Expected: 219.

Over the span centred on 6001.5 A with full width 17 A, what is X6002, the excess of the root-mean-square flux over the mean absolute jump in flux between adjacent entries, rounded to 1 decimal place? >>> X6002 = 14.0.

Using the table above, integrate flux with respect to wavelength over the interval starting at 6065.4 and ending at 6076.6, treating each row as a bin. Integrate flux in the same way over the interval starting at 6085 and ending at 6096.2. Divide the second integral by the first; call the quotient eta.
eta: 1.04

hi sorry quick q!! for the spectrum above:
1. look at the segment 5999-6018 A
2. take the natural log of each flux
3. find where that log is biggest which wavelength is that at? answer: 6016.74 A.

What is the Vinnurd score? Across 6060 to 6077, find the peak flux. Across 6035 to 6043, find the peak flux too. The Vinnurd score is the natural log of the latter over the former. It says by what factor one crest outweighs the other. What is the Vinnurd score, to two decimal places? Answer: 0.07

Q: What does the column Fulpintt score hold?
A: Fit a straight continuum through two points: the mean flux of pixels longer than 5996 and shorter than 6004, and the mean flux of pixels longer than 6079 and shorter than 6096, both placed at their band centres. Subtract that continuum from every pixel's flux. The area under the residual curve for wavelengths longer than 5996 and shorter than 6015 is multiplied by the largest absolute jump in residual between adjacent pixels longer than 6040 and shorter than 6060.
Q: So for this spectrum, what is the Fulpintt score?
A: -2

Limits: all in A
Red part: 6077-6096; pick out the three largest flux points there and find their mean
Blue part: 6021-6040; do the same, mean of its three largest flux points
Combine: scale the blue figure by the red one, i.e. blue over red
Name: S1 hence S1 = 1.02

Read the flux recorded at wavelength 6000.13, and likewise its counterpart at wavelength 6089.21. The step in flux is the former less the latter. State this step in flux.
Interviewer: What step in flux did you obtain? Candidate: -0.8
